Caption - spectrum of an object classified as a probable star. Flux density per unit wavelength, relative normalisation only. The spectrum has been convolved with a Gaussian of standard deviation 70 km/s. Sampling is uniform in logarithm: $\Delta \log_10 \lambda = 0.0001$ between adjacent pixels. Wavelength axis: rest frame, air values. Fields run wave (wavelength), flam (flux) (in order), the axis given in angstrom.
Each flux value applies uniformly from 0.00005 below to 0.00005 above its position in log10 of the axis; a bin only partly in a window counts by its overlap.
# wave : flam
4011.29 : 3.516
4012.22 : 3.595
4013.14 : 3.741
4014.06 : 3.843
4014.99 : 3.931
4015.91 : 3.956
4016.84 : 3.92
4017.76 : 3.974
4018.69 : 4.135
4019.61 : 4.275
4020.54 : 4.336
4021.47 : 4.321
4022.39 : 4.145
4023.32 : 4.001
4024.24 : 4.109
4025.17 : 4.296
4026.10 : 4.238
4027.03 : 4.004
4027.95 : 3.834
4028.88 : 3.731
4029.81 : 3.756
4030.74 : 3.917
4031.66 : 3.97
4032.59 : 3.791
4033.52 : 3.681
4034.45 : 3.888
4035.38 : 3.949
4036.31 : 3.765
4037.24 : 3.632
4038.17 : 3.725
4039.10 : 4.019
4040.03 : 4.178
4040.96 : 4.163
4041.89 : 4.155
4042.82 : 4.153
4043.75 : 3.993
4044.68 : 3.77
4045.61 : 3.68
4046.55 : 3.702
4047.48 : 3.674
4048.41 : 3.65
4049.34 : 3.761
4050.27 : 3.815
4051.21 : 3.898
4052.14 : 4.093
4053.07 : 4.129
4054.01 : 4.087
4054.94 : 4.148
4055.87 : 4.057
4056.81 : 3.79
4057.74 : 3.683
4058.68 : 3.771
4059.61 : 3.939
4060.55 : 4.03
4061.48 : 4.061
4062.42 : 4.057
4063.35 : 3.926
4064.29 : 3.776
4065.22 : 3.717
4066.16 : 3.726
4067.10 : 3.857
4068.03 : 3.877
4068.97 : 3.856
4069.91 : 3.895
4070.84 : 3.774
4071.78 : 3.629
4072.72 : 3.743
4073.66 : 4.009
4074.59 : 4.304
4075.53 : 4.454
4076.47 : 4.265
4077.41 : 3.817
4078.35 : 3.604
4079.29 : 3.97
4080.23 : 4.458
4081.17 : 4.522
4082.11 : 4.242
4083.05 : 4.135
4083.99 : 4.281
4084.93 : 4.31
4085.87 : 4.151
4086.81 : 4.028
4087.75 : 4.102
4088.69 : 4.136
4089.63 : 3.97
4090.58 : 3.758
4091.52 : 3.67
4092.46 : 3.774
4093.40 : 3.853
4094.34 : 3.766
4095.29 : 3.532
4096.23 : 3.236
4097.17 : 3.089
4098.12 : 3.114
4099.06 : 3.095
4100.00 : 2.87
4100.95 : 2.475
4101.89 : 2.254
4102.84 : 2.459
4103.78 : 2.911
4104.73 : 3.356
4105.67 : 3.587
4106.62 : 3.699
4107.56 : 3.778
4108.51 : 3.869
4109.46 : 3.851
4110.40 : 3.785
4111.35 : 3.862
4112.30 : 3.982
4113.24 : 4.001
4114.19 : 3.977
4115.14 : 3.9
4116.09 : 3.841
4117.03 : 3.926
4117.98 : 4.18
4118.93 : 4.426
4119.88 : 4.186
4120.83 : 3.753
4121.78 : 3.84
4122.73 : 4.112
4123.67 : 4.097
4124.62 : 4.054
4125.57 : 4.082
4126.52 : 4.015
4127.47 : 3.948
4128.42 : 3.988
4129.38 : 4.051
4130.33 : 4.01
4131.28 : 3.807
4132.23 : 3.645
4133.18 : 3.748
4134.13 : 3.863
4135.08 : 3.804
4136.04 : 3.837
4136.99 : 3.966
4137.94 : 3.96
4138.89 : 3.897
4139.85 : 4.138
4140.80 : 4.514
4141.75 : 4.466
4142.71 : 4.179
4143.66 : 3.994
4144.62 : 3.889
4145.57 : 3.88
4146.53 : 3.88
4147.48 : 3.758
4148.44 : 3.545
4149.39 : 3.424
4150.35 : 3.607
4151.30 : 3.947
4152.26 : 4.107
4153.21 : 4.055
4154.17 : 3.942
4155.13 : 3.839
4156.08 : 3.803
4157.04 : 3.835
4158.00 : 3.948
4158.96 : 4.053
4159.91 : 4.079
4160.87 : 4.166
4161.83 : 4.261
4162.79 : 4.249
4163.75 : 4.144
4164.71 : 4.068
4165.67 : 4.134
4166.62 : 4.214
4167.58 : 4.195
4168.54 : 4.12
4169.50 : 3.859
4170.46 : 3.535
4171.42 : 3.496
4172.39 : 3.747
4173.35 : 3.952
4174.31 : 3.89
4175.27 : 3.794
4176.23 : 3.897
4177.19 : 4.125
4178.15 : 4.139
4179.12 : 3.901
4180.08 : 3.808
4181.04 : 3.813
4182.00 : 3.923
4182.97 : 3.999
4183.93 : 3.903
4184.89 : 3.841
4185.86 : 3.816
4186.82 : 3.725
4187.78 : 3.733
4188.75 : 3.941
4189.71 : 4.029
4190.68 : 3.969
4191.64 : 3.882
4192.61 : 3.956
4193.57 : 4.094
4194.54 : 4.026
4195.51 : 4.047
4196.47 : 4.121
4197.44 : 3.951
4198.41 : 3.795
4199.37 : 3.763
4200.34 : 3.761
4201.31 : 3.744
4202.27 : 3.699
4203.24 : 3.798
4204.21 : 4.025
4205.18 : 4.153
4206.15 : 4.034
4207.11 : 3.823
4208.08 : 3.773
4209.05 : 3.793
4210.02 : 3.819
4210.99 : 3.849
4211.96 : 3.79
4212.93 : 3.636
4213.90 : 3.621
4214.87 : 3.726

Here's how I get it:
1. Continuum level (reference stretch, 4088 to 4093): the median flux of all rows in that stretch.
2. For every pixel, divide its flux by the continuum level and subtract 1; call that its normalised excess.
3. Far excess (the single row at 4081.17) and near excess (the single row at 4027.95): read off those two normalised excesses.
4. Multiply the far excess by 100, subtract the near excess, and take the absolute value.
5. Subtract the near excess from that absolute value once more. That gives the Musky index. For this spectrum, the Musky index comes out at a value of 20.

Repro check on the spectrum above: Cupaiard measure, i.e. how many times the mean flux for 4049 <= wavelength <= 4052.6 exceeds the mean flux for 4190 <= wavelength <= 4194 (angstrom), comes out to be 0.979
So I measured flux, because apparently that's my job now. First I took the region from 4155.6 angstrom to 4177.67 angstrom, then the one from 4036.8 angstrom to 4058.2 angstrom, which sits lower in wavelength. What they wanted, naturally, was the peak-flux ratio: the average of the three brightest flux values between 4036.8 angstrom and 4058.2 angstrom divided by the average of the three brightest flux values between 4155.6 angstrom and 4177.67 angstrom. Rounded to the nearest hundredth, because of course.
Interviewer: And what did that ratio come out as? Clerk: 0.98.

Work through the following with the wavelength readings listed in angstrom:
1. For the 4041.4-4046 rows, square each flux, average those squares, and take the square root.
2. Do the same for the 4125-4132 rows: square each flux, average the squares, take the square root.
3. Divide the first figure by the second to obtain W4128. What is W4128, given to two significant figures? 0.99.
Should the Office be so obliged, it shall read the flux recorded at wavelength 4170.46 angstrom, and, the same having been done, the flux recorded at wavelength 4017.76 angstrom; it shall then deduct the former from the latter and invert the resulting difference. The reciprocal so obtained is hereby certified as 2.3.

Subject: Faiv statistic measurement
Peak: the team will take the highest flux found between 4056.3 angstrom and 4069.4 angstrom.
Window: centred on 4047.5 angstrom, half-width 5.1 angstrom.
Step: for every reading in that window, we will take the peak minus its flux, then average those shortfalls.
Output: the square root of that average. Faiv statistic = 0.48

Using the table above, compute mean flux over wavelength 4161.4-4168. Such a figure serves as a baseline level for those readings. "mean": 4.18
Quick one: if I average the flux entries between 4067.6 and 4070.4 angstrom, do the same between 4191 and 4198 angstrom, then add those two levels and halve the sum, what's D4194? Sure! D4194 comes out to 3.94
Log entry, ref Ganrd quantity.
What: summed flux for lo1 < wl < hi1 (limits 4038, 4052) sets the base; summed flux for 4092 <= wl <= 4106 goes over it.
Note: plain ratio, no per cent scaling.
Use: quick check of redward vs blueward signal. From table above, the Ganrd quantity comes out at 0.81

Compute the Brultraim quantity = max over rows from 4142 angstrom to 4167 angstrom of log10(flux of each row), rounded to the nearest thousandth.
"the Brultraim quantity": 0.630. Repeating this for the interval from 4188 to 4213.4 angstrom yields 0.618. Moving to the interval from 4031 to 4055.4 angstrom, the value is 0.621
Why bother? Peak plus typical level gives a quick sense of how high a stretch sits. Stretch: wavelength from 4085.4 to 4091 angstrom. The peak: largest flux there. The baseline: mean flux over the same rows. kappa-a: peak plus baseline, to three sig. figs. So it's 8.18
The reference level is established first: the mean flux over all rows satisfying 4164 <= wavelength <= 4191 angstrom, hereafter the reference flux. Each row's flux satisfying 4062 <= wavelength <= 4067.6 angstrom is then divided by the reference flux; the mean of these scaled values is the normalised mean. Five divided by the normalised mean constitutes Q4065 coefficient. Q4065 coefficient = 5.09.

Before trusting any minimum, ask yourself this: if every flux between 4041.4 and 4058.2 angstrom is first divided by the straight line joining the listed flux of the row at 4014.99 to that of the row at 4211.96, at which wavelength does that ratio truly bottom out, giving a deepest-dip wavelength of 4048.41 angstrom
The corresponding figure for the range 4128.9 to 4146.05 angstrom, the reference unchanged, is 4132.23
